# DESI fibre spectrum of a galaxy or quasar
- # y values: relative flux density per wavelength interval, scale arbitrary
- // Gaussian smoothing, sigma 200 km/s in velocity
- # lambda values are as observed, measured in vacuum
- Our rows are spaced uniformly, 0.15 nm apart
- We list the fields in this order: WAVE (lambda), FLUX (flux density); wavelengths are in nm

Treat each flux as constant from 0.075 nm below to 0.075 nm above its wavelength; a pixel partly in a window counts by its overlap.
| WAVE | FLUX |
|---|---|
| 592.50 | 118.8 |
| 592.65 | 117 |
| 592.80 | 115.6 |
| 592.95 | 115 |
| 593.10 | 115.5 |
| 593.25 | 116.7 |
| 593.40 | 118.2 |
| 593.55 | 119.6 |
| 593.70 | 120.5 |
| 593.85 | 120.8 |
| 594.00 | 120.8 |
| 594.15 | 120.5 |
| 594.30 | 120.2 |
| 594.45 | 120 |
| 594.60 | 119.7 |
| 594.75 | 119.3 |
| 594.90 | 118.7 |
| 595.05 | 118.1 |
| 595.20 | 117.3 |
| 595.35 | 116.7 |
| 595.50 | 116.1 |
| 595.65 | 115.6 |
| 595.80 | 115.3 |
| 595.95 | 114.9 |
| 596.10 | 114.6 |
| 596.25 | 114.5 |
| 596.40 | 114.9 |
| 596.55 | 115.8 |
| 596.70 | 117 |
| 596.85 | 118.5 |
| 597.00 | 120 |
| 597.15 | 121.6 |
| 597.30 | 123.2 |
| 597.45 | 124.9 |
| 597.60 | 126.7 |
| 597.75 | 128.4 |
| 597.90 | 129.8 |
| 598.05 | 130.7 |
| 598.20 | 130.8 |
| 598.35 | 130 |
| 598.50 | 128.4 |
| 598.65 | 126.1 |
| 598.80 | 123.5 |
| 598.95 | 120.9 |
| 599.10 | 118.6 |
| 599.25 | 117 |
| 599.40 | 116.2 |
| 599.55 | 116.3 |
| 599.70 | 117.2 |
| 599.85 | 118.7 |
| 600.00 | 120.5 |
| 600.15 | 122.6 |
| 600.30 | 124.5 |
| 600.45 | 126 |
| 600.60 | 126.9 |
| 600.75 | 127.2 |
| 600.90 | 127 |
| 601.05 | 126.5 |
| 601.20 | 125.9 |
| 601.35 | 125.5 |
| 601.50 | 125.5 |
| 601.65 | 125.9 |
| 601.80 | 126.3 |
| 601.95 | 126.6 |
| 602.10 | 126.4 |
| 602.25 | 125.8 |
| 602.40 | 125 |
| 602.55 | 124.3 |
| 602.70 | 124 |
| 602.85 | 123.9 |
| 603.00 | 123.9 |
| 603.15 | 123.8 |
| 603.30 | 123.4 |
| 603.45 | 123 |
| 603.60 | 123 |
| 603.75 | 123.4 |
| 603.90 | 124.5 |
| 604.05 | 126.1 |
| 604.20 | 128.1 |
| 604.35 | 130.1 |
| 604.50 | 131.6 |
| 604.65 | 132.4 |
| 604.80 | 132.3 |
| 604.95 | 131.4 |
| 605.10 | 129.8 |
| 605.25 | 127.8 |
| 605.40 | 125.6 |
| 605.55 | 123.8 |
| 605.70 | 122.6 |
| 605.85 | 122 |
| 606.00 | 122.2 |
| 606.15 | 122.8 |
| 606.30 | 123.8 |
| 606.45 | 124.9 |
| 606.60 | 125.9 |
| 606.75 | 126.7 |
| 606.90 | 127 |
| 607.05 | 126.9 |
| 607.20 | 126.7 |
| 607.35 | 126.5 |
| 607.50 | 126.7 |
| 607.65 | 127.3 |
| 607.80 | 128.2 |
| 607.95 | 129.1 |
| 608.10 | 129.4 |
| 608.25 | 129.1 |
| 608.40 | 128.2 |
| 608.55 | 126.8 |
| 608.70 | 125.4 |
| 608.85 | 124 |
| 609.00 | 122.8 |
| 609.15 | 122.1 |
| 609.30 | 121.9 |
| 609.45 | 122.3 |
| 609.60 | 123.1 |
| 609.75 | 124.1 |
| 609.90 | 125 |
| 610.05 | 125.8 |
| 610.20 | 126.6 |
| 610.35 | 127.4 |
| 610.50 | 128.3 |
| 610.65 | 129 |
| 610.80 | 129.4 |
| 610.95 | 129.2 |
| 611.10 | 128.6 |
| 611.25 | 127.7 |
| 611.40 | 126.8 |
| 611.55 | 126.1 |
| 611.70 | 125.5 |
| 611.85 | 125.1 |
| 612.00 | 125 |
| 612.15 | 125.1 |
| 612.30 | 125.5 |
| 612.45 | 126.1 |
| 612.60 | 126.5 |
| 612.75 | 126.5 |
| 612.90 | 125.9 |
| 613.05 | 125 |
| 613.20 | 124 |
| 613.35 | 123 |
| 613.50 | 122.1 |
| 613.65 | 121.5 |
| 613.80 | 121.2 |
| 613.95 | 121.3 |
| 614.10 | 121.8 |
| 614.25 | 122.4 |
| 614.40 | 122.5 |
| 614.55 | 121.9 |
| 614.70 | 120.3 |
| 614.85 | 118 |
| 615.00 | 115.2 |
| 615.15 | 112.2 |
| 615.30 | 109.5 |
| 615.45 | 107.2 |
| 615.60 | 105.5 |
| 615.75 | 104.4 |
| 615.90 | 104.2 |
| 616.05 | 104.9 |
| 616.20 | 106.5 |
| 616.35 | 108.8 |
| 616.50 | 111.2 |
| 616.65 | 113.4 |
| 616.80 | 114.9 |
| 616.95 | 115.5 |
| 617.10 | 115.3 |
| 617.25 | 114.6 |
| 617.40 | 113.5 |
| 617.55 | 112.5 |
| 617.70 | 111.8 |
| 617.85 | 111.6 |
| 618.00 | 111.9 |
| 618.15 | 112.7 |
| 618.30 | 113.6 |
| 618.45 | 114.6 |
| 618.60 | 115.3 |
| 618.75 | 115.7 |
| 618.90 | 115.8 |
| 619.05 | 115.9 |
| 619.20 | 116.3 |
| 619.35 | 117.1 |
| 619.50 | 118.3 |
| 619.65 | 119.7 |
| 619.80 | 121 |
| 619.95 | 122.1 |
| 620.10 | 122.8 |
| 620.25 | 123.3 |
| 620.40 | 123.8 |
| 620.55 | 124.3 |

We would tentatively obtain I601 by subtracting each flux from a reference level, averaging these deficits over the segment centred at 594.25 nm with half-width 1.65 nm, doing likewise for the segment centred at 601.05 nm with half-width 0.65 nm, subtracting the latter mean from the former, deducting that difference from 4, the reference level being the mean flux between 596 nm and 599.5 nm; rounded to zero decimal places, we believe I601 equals -4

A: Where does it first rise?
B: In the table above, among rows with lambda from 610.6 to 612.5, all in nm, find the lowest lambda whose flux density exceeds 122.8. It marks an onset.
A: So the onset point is 610.65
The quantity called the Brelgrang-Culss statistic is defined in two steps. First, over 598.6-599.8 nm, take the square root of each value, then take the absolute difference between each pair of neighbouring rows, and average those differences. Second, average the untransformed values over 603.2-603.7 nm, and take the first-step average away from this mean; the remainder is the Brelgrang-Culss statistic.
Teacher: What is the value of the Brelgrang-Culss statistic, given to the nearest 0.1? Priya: 123.1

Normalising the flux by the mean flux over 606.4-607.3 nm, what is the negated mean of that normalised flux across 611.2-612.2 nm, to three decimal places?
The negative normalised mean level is -0.996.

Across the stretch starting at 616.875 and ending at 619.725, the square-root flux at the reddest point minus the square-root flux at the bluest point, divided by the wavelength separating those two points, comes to 0.072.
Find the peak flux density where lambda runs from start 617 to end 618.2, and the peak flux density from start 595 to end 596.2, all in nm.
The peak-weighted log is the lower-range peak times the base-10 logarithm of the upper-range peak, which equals 244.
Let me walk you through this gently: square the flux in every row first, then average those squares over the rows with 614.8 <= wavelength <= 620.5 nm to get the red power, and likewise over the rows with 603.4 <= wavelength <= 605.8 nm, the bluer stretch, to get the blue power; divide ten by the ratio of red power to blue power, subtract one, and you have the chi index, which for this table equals 11.4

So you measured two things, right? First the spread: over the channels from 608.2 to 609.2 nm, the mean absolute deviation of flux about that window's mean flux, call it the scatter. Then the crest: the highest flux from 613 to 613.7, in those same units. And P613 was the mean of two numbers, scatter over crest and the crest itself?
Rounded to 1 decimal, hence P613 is 62.5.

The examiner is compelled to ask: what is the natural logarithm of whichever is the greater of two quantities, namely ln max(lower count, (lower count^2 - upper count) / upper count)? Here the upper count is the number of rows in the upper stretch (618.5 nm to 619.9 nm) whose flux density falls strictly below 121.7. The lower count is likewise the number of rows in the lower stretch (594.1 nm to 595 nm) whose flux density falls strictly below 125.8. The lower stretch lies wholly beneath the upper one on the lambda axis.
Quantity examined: 1.8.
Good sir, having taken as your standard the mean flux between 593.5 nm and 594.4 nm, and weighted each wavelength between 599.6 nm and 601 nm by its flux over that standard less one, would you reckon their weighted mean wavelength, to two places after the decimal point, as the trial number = 600.75 nm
